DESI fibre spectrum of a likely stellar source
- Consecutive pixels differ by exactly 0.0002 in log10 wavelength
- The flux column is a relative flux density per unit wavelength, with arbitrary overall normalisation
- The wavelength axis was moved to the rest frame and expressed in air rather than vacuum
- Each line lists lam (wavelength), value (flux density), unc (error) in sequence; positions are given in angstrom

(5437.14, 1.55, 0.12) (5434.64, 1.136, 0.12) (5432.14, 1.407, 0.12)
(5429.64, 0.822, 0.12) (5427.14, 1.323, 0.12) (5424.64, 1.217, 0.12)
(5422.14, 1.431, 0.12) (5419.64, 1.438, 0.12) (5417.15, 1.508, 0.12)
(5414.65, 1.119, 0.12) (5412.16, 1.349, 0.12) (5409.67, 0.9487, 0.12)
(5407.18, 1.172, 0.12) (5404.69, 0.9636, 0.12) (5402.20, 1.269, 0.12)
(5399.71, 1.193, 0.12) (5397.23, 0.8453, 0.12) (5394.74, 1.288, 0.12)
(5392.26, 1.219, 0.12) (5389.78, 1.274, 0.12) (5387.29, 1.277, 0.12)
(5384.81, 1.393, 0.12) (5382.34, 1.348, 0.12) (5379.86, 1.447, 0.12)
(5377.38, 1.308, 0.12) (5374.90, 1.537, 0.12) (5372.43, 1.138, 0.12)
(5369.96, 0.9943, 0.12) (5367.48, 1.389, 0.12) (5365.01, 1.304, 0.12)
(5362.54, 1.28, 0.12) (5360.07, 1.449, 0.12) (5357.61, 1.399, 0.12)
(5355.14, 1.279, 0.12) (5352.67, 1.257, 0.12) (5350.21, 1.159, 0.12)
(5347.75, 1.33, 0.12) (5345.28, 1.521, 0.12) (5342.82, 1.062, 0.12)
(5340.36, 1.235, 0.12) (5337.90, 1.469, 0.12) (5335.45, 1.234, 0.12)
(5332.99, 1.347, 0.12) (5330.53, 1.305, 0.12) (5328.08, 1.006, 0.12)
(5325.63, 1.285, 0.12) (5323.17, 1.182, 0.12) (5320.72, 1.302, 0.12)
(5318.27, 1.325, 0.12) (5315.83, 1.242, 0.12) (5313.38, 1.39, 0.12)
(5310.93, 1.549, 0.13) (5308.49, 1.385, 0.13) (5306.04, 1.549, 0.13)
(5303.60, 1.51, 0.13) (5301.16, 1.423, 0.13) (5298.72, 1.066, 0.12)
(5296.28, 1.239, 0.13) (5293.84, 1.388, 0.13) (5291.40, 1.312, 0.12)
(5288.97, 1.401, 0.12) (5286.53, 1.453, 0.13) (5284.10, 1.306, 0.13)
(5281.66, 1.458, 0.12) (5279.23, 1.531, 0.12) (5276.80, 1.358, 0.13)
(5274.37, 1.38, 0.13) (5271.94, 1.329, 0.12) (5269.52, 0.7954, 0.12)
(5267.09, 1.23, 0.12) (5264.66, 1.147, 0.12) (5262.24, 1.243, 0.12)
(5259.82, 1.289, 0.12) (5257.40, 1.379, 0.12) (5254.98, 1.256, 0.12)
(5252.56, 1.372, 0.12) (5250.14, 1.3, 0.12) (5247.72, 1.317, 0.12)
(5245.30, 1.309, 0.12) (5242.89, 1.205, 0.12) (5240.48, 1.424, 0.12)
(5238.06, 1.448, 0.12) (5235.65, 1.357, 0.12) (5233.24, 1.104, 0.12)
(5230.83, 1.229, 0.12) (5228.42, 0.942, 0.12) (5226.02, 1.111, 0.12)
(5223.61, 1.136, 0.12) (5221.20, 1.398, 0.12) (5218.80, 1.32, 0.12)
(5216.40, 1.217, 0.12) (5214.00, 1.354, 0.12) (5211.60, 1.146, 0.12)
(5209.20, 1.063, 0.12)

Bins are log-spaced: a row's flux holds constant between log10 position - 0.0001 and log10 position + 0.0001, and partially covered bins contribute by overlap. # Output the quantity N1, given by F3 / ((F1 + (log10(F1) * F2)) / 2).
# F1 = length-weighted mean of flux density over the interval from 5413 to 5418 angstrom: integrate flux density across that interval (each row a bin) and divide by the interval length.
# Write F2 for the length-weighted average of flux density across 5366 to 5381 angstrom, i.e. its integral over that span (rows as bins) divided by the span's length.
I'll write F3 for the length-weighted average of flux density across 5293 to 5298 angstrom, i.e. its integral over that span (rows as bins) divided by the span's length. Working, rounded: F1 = 1.30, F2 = 1.30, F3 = 1.28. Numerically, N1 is 1.8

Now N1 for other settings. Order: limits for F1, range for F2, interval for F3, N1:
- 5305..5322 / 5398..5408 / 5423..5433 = 1.5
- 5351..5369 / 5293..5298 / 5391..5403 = 1.6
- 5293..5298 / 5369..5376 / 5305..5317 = 2.0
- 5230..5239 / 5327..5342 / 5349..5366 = 1.8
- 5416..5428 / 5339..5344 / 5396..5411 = 1.4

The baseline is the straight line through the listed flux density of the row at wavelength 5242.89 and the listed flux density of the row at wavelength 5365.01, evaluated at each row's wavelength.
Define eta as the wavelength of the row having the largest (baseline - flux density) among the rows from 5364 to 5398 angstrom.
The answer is 5397.23 angstrom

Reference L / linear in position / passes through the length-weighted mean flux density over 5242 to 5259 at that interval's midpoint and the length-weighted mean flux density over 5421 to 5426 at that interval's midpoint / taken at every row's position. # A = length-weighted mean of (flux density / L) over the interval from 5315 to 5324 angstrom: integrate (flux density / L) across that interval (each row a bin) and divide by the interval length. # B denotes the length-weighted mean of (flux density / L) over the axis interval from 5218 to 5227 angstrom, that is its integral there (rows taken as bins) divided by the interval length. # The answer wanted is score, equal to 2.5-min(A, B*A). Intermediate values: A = 0.97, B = 0.95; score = 1.58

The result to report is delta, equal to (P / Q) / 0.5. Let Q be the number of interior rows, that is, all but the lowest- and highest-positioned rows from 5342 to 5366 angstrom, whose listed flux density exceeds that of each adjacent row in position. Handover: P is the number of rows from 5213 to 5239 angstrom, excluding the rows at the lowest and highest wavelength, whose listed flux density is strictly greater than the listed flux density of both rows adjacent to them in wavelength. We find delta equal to 2.0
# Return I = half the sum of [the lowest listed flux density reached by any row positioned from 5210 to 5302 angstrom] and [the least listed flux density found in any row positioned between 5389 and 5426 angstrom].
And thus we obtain 0.82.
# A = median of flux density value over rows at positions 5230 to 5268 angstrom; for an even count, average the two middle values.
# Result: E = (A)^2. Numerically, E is 1.68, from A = 1.29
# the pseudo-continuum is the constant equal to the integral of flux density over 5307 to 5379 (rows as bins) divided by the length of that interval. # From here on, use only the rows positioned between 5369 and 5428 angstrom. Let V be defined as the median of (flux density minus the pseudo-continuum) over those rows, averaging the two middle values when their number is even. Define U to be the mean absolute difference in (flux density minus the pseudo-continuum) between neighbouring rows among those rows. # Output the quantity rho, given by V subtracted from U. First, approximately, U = 0.188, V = -0.02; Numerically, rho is 0.212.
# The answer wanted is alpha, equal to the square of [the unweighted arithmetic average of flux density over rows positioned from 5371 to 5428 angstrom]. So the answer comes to 1.59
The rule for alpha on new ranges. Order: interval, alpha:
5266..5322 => 1.81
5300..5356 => 1.74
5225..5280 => 1.60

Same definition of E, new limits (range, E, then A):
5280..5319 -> 1.93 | 1.39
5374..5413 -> 1.63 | 1.28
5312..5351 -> 1.67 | 1.29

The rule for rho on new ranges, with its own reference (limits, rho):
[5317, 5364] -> 0.176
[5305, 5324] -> 0.068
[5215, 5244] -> 0.226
